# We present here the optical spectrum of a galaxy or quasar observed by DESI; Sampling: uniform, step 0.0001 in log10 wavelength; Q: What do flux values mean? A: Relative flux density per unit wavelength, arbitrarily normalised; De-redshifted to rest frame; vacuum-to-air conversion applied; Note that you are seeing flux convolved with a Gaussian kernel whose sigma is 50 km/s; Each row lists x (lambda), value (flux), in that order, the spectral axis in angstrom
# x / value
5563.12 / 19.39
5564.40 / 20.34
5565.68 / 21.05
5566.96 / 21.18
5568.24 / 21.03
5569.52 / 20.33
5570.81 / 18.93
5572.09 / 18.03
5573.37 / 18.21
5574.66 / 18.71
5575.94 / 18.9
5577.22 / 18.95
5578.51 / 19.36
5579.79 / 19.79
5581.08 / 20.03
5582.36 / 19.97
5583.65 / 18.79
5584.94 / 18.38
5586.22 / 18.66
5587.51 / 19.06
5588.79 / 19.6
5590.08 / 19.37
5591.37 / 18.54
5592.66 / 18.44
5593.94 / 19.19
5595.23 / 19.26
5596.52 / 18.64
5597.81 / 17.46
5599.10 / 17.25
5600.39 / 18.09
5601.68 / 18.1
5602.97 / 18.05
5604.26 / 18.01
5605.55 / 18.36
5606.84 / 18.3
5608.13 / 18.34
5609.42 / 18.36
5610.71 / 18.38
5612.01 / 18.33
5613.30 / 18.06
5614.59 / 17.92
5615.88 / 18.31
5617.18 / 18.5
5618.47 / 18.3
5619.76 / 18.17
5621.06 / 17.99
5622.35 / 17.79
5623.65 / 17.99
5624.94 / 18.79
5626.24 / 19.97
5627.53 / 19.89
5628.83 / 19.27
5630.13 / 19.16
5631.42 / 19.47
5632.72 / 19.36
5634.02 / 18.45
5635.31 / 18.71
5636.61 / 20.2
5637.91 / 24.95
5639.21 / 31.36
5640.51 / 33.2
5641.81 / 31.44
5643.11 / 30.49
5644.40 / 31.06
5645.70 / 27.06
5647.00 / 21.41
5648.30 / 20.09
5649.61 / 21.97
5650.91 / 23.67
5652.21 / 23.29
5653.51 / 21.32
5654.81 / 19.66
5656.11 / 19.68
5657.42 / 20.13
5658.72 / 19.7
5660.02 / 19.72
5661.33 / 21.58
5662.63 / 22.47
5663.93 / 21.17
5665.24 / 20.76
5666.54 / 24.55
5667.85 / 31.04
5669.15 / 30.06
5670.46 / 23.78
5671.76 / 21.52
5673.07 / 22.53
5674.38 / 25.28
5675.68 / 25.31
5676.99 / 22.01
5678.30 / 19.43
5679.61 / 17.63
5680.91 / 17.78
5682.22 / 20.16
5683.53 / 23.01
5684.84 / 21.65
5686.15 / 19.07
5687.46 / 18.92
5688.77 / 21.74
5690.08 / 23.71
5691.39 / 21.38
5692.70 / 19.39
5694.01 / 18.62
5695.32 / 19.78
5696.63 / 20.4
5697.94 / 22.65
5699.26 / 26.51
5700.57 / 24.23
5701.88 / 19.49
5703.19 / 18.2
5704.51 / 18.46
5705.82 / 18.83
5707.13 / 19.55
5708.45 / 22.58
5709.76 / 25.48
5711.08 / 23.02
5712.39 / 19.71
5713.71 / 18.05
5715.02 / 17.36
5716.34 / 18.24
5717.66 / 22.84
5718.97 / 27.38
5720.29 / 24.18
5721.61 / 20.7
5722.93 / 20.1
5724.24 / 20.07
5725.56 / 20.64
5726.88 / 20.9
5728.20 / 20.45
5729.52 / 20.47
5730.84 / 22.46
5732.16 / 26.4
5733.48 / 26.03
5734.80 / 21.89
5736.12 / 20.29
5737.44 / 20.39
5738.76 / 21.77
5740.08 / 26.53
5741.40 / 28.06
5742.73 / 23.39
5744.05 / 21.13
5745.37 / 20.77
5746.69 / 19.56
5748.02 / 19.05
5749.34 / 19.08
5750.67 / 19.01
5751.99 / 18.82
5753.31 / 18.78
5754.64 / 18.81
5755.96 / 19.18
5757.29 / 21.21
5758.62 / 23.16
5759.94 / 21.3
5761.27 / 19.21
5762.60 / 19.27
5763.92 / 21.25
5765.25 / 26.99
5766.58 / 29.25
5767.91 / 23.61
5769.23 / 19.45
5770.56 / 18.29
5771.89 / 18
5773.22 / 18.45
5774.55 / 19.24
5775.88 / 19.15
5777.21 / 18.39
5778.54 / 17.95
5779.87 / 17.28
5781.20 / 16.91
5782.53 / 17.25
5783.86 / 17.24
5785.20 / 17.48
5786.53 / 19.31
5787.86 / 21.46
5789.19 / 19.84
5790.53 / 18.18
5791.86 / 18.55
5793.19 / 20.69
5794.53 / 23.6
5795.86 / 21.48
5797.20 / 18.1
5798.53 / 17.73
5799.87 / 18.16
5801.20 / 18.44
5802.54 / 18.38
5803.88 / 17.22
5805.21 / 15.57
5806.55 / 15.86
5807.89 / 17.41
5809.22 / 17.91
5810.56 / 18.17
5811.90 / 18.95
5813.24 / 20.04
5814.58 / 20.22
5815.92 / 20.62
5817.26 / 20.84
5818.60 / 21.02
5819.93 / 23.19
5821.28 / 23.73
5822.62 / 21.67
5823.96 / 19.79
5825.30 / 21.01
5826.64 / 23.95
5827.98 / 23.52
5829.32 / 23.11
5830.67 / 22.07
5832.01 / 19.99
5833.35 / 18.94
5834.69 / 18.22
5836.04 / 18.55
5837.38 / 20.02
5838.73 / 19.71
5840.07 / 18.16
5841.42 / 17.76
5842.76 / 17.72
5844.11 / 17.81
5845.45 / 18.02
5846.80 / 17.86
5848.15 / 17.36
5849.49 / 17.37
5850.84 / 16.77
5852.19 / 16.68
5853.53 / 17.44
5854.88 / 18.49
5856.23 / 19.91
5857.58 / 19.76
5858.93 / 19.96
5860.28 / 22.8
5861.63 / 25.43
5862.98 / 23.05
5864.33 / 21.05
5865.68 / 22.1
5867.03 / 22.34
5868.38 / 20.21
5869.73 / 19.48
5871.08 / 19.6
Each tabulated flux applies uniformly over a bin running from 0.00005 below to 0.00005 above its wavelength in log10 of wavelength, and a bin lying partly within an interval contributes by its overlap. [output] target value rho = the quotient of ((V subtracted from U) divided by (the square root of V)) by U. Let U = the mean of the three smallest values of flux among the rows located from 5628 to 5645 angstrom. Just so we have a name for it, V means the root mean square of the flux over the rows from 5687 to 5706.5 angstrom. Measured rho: -0.03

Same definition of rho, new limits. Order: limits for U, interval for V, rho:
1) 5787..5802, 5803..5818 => -0.01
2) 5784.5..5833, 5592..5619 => -0.03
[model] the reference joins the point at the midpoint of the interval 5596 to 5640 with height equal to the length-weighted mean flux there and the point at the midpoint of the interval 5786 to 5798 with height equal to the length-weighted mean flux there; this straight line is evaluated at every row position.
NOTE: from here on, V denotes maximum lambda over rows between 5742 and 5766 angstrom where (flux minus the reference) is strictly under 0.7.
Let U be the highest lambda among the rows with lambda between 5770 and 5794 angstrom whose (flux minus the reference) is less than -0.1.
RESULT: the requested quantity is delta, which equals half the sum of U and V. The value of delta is 5777.2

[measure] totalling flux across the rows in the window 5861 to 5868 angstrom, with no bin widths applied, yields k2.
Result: 114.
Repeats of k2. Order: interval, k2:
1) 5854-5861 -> 101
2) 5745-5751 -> 97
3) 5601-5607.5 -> 91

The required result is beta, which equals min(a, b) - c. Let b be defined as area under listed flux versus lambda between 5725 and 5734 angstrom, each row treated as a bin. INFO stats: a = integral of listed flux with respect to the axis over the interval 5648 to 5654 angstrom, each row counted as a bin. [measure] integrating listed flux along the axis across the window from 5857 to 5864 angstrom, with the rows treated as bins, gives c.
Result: -22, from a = 133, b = 202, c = 155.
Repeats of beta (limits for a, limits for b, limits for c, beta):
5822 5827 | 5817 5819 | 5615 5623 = -103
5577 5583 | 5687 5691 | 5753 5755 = 49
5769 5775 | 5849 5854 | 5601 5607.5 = -33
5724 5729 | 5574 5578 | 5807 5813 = -34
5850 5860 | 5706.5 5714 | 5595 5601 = 53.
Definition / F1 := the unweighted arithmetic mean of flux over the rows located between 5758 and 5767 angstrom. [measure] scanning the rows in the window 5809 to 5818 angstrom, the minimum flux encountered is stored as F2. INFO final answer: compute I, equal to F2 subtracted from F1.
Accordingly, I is 5.0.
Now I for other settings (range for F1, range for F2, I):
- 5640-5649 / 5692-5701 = 9.2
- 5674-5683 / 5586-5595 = 2.6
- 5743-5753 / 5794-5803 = 1.9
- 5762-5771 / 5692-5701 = 4.0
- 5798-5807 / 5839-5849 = 0.0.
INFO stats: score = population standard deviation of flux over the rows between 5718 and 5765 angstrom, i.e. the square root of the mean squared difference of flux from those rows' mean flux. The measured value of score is 2.6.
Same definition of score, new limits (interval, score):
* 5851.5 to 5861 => 1.9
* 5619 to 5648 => 5.3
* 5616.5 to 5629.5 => 0.8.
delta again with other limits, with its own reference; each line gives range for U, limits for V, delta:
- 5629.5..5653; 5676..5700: 5665.3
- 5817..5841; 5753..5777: 5808.0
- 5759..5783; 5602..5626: 5703.7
